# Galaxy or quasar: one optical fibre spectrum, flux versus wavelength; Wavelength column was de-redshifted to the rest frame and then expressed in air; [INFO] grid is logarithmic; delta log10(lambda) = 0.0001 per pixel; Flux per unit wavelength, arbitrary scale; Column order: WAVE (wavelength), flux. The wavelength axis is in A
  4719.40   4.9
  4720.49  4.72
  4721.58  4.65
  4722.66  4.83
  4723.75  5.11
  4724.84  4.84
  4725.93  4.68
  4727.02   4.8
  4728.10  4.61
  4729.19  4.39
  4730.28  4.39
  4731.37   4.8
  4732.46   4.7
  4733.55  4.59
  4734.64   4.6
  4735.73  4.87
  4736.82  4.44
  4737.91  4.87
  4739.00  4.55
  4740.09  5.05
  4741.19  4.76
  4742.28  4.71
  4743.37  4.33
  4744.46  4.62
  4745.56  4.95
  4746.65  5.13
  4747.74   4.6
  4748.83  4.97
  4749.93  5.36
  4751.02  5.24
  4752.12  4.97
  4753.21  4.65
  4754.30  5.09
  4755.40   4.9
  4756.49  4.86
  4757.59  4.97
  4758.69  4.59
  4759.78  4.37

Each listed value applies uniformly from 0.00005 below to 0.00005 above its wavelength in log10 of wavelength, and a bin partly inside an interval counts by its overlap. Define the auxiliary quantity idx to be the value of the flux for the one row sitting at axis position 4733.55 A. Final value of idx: 4.59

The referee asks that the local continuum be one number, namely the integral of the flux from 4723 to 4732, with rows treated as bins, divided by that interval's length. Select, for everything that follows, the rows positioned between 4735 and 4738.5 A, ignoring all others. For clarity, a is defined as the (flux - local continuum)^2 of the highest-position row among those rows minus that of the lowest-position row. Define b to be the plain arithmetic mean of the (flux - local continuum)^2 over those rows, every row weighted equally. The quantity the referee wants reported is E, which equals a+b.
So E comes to 0.04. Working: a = 0.000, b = 0.042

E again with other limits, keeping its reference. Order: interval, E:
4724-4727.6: 0.00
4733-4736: 0.03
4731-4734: 0.01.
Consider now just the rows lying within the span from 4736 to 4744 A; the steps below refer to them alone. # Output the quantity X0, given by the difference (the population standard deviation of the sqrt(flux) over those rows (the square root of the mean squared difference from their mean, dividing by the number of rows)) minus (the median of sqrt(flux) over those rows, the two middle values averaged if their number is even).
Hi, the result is -2.12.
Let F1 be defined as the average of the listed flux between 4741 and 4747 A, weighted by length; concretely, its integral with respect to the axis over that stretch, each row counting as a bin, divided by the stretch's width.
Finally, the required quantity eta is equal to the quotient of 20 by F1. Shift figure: 4.22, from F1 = 4.74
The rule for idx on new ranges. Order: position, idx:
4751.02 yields 5.24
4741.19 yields 4.76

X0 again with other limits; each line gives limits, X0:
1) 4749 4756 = -2.19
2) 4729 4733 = -2.09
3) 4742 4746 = -2.11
